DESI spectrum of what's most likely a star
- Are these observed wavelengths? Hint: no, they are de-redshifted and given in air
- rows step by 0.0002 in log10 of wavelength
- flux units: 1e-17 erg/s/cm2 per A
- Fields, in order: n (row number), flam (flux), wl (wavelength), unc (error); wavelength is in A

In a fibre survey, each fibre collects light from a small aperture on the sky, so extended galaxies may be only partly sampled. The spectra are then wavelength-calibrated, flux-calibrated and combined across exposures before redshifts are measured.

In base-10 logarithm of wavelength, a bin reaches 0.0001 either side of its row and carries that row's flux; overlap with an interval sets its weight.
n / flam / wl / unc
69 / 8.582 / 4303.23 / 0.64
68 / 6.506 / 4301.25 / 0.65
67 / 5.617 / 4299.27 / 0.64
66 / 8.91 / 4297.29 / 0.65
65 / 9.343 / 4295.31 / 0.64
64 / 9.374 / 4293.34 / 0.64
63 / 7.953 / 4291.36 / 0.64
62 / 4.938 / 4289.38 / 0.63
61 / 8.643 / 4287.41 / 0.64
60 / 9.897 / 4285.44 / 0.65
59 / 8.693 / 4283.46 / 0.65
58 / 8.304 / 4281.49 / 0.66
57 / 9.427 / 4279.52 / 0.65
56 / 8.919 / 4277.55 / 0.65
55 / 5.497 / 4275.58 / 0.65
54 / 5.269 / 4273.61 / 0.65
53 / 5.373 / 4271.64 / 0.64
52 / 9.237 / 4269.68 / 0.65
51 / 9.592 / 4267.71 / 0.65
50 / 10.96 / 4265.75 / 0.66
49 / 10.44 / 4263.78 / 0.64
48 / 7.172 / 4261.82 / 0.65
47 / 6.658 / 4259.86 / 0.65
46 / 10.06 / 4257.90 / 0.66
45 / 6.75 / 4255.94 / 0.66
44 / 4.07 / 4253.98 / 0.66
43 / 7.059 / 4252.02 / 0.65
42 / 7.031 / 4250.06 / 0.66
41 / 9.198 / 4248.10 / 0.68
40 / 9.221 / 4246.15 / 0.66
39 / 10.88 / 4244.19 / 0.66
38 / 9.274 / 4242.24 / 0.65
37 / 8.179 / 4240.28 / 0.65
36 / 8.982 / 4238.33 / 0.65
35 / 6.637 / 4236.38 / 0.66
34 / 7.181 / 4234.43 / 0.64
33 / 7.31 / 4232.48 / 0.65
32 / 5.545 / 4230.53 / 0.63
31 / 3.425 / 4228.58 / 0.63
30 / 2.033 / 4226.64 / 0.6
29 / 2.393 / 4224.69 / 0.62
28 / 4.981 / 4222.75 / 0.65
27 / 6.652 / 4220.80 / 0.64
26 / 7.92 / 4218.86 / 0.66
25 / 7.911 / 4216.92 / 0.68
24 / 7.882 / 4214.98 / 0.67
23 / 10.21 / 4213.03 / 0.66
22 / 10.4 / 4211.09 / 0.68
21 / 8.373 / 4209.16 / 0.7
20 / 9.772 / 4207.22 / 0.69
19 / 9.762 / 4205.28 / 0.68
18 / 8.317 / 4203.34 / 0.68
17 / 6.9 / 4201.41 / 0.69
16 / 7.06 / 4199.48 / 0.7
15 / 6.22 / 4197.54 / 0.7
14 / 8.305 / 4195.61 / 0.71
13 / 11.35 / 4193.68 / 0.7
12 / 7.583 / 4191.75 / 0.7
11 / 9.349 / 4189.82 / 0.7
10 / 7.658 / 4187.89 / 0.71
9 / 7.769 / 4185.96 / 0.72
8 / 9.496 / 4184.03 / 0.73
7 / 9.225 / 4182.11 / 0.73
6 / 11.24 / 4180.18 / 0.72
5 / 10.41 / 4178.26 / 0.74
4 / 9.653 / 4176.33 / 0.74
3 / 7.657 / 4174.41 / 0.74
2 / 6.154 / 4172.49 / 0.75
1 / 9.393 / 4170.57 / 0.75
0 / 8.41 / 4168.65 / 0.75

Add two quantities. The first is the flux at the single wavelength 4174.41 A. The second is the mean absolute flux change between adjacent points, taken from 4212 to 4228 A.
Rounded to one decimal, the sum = 8.8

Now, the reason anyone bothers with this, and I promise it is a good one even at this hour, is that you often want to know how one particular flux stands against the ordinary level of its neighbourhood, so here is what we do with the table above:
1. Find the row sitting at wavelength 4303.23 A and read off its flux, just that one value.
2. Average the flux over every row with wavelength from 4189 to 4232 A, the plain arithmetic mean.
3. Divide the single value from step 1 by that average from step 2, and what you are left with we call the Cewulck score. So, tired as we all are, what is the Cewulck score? 1.16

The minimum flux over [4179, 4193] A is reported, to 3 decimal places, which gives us 7.583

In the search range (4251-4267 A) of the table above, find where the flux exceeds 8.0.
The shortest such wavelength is 4257.90 A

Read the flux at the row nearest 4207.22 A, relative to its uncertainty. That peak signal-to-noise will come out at 14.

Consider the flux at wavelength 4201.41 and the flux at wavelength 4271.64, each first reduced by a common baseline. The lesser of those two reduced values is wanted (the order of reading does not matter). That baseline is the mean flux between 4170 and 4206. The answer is -3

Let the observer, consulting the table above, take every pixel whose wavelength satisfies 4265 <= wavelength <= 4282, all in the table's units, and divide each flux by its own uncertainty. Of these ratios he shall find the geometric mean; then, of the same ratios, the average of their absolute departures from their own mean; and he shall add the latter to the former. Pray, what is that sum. 14.7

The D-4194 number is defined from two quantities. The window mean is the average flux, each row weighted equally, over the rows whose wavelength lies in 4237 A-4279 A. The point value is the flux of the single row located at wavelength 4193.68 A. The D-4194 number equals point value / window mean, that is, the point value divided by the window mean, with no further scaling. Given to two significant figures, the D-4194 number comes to 1.4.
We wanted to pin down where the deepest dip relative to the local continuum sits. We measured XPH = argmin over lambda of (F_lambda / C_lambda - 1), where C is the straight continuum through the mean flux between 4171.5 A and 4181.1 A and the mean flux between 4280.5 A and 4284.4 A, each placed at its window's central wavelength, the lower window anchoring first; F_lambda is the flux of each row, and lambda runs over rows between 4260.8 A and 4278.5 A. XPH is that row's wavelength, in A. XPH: 4273.61 A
